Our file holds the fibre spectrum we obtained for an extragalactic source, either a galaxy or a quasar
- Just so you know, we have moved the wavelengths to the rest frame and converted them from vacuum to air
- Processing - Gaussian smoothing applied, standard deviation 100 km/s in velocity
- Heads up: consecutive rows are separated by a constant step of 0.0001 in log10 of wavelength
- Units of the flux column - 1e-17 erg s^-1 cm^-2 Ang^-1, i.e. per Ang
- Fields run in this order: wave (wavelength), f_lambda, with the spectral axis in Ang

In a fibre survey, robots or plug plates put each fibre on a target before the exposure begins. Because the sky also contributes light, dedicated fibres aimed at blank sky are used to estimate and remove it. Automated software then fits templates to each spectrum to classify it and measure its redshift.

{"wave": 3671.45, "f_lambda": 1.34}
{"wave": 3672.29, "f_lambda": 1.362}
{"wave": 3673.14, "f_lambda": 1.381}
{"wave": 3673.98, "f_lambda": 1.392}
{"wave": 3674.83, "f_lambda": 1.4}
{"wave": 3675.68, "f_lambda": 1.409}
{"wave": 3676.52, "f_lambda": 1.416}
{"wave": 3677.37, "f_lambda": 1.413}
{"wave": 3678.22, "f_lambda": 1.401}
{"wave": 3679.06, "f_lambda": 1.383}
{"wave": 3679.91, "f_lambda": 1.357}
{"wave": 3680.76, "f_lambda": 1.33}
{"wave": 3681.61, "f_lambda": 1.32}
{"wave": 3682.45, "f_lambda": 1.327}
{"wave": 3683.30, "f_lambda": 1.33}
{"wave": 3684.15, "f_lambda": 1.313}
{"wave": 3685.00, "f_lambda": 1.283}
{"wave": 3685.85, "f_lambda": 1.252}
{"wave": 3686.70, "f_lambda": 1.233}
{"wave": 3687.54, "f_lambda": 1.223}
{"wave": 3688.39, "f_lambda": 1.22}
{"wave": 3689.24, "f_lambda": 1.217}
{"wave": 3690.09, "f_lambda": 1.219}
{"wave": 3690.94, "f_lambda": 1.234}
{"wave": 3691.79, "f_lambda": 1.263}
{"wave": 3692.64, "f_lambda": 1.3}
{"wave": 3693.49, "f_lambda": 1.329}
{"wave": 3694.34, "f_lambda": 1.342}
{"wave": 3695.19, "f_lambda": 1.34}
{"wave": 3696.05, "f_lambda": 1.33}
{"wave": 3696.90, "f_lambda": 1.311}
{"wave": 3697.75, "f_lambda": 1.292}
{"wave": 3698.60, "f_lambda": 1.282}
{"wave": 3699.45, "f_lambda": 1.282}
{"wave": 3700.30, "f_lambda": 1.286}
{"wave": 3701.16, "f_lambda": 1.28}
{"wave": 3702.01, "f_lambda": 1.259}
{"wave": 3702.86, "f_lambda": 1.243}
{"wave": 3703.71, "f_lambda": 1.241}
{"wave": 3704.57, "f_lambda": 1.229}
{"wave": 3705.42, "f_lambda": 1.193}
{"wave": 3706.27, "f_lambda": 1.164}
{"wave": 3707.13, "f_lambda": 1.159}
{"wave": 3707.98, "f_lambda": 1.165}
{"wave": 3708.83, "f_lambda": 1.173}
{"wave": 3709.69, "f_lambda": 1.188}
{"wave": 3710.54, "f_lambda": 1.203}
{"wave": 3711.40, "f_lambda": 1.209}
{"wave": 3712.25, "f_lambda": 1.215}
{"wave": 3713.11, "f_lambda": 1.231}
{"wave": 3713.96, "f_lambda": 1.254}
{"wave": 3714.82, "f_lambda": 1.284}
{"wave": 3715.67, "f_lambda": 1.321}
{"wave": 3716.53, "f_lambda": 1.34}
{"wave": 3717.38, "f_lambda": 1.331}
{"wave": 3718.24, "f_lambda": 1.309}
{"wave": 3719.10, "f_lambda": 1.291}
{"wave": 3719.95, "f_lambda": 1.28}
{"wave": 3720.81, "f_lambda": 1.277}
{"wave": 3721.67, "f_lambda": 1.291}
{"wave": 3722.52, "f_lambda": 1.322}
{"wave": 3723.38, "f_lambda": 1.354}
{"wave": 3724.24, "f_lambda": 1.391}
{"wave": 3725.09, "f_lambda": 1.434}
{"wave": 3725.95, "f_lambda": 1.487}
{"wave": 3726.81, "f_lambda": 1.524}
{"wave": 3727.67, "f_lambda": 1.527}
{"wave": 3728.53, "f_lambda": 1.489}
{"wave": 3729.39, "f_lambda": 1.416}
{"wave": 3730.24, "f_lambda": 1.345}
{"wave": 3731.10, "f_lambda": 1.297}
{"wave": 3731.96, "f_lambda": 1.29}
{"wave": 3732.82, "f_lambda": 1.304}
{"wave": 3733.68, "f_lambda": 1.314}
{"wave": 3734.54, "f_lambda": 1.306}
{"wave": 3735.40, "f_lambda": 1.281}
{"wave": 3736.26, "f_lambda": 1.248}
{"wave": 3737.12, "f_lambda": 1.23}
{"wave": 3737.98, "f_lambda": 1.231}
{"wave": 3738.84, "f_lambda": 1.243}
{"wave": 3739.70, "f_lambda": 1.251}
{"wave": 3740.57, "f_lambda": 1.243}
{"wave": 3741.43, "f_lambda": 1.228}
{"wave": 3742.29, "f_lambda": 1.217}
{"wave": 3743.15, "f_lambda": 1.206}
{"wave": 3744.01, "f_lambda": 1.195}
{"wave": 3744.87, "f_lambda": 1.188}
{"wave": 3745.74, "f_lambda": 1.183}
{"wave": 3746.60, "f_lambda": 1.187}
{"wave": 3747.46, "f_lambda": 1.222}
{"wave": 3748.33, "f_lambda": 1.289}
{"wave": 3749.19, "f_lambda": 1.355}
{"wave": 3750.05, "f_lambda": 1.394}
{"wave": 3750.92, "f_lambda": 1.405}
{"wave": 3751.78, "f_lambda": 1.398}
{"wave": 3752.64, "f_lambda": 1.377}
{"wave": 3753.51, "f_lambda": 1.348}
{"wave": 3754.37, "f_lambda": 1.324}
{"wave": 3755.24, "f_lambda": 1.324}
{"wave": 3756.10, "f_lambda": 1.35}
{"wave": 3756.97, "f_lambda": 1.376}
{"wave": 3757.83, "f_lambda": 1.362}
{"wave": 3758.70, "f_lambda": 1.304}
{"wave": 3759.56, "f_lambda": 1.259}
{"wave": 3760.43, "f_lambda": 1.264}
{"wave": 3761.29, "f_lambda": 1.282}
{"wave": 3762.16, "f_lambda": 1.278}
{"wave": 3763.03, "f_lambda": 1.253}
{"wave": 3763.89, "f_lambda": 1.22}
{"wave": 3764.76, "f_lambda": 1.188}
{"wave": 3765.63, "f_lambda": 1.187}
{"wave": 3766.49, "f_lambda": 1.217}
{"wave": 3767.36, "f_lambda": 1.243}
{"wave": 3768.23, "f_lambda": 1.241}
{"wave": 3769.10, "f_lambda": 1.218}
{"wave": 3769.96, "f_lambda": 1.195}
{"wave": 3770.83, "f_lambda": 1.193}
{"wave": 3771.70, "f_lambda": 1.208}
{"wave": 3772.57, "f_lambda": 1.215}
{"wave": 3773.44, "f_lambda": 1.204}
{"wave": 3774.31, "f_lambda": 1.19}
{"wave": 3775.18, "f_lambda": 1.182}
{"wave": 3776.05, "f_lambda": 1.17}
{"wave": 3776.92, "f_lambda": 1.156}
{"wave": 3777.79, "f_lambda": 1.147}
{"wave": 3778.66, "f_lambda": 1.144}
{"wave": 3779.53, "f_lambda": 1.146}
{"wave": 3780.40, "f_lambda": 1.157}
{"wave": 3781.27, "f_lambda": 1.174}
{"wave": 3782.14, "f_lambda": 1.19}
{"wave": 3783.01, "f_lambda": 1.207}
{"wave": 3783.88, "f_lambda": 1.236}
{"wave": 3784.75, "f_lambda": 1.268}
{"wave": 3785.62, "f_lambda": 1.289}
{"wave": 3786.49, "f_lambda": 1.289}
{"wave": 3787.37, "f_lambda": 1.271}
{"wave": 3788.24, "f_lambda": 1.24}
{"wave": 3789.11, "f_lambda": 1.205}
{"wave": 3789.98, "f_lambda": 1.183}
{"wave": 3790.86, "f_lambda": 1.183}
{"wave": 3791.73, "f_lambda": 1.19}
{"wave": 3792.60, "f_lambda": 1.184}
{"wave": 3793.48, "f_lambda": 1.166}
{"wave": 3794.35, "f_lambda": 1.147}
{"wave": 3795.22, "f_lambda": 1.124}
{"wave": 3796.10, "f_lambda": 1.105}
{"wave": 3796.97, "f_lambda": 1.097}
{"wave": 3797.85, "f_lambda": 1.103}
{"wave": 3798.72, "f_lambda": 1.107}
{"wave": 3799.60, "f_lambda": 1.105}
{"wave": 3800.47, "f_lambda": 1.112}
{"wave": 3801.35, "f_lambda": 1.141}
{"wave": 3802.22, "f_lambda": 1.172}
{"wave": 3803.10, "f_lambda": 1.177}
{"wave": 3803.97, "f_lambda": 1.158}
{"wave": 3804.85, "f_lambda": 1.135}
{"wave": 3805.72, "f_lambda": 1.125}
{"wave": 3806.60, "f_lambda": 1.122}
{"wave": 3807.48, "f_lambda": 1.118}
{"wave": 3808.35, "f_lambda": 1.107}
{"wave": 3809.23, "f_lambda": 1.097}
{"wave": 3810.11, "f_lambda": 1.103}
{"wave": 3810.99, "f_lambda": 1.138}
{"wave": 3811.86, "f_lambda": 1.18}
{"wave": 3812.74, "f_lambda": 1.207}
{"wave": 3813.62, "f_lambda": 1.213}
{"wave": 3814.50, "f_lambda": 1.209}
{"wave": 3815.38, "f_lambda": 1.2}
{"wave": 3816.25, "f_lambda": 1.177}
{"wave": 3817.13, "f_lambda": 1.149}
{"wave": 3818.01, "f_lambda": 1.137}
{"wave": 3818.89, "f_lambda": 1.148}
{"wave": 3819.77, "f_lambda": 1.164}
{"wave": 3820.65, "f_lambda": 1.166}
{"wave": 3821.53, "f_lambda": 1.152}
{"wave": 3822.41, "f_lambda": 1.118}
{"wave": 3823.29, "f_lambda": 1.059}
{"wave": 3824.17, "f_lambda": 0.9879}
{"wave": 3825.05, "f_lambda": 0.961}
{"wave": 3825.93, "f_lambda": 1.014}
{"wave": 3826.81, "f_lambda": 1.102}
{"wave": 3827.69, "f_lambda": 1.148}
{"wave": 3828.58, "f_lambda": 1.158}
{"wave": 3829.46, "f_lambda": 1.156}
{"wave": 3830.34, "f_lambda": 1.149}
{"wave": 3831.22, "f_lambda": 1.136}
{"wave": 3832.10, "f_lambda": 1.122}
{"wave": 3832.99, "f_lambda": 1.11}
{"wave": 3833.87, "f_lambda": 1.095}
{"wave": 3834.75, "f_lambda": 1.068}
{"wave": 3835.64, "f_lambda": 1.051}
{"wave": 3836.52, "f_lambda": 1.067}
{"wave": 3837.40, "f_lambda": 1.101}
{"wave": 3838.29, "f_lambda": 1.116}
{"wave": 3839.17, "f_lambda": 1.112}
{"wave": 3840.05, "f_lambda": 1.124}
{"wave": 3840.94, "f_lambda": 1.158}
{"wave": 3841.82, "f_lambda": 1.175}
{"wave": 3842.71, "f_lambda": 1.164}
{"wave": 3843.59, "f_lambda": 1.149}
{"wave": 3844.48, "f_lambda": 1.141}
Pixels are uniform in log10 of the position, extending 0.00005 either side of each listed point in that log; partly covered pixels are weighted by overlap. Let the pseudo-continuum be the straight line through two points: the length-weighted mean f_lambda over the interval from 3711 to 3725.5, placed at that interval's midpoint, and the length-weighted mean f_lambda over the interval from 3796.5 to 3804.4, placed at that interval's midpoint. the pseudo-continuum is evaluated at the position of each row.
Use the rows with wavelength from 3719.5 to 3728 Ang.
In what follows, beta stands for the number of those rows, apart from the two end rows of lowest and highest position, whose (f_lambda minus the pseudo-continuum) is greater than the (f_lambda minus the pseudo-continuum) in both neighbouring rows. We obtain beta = 0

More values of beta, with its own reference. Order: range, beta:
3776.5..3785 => 0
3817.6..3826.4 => 1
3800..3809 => 1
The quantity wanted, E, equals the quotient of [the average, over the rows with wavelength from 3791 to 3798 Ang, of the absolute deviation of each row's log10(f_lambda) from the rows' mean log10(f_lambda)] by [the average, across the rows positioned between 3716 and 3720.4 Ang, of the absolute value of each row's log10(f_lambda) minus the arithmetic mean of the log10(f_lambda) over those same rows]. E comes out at 1.8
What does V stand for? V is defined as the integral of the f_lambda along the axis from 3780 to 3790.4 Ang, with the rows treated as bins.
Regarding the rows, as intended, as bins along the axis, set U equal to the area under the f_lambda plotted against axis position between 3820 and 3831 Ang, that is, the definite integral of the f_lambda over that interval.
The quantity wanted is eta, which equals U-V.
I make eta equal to -0.7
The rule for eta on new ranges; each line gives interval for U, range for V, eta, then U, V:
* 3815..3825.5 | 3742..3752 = -0.9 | 11.7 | 12.7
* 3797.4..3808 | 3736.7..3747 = -0.5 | 12.0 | 12.5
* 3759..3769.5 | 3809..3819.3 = 1.0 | 13.0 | 12.0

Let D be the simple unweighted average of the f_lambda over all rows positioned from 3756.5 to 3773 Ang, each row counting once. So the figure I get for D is 1.25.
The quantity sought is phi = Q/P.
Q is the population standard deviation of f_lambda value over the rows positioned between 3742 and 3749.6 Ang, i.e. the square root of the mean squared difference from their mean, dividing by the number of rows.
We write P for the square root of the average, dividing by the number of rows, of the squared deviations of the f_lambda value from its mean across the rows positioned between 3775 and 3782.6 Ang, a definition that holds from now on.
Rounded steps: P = 0.016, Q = 0.055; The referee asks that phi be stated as 3.5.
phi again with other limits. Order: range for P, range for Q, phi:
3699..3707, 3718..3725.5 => 1.3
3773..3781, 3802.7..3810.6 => 1.2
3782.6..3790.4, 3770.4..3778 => 0.6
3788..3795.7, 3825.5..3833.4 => 1.4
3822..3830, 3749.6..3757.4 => 0.4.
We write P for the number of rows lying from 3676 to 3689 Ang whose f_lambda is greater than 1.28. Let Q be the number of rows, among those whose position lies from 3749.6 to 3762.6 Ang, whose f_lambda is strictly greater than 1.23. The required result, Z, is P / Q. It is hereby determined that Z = 0.7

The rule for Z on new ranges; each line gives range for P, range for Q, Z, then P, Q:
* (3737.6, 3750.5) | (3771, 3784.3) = 3.0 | 3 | 1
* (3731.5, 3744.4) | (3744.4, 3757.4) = 0.5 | 5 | 11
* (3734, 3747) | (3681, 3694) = 0.2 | 2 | 11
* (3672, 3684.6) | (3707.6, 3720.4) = 1.7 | 15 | 9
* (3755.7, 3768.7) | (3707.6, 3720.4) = 0.6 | 5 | 9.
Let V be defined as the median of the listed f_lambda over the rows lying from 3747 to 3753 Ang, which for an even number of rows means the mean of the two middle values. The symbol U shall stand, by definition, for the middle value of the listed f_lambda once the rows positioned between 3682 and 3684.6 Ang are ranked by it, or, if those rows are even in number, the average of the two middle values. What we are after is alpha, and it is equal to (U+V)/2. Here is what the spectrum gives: 1.35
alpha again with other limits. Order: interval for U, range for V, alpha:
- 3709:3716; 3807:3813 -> 1.17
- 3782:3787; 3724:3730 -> 1.37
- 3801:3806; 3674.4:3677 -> 1.28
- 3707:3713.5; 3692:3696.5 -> 1.26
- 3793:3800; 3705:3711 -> 1.14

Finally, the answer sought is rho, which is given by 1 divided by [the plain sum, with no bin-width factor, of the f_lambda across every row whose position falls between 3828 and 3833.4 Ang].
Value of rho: 0.15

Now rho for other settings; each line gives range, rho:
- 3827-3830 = 0.29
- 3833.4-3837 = 0.23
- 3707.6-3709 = 0.43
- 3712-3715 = 0.20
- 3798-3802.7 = 0.18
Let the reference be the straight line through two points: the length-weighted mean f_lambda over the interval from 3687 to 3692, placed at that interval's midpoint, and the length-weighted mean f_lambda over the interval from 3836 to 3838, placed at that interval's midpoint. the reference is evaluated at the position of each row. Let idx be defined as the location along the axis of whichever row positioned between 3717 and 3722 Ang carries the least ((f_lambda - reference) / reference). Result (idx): 3720.81 Ang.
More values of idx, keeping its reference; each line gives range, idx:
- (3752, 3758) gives 3754.37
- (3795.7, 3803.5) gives 3796.97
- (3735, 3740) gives 3737.12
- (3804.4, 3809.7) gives 3809.23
